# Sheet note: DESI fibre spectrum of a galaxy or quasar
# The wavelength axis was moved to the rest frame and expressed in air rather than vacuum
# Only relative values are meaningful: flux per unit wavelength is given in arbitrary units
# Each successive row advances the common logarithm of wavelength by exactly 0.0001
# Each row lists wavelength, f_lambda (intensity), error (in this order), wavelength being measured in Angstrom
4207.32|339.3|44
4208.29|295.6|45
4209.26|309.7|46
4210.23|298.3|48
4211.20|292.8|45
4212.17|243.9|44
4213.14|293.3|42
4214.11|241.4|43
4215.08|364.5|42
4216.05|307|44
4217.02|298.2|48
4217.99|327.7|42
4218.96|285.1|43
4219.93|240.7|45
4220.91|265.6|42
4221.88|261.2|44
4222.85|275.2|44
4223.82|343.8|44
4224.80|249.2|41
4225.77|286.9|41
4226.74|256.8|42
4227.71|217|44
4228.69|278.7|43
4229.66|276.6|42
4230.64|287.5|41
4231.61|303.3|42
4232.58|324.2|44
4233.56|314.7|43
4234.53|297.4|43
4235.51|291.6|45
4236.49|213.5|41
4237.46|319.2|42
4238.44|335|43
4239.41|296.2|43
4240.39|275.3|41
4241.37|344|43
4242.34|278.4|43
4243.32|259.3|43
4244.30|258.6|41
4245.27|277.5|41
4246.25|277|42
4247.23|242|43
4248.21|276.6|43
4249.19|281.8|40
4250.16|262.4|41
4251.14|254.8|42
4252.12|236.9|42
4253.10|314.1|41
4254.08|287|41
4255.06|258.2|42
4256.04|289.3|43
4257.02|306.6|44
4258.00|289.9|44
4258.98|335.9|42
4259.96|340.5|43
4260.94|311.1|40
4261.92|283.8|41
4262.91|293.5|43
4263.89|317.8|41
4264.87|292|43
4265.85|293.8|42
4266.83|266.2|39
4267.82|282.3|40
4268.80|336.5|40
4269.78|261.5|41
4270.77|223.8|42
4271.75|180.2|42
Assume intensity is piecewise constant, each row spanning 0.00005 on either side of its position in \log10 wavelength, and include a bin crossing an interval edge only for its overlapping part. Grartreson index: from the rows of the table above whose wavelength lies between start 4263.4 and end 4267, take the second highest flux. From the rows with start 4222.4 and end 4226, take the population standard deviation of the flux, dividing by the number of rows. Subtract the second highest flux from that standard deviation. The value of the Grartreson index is -259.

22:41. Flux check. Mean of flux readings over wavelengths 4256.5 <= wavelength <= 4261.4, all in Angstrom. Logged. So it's 317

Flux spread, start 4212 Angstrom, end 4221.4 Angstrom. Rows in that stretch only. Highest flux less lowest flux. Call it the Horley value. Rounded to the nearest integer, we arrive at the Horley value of 124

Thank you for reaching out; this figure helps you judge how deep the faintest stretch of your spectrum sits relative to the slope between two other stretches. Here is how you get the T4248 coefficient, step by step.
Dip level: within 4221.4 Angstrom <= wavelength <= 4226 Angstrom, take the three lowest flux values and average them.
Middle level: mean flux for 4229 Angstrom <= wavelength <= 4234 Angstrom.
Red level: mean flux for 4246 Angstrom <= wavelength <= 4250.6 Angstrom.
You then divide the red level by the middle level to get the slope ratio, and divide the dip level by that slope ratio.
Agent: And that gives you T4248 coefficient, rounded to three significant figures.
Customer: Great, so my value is 294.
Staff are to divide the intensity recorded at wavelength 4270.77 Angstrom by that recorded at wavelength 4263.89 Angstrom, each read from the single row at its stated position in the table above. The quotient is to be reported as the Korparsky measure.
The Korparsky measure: 0.70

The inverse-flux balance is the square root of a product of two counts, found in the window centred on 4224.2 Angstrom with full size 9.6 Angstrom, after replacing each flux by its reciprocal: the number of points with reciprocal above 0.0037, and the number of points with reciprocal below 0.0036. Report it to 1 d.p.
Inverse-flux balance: 4.2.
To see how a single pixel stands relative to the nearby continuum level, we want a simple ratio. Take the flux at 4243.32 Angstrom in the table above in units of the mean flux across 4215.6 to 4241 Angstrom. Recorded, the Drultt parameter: 0.91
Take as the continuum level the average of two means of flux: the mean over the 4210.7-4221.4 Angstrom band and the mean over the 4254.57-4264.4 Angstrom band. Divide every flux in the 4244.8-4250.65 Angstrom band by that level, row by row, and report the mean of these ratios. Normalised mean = 0.914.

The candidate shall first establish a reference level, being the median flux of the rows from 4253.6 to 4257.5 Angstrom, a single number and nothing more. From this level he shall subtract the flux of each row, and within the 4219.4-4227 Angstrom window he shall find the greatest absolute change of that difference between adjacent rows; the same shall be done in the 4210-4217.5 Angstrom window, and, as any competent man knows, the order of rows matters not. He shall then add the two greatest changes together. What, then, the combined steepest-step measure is 218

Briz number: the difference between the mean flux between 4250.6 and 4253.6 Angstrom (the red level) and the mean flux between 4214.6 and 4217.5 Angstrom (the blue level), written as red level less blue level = -55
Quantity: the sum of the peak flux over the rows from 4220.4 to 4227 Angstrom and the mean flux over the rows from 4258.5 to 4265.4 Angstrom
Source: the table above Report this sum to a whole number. 654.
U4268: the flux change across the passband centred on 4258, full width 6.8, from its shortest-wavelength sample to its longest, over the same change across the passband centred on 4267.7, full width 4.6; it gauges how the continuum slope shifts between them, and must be -1.6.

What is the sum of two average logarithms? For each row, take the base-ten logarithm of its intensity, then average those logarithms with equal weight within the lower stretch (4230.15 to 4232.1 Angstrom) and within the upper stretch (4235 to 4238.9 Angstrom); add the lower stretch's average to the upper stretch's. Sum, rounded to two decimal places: 4.93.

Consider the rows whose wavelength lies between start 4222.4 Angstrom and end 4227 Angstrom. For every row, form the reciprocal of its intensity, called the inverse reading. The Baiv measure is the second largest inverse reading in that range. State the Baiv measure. 0.0039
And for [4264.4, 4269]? 0.0035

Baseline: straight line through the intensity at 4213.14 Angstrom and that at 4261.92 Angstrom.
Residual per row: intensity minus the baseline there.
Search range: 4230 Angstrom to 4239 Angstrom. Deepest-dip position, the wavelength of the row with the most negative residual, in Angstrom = 4236.49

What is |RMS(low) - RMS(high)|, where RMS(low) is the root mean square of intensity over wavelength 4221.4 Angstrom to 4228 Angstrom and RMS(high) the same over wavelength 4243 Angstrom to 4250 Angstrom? 4.6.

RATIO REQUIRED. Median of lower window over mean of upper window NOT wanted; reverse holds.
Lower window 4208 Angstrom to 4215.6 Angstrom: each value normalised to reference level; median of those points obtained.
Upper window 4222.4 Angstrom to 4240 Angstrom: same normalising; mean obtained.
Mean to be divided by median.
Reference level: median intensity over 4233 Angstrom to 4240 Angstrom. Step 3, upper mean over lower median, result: 0.97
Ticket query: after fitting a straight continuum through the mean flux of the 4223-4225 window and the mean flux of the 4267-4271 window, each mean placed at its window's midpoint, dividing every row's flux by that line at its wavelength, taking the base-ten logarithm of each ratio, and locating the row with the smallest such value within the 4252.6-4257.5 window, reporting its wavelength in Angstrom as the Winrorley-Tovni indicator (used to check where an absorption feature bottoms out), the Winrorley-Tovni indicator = 4255.06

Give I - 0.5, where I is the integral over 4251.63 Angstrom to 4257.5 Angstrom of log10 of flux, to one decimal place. 13.9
